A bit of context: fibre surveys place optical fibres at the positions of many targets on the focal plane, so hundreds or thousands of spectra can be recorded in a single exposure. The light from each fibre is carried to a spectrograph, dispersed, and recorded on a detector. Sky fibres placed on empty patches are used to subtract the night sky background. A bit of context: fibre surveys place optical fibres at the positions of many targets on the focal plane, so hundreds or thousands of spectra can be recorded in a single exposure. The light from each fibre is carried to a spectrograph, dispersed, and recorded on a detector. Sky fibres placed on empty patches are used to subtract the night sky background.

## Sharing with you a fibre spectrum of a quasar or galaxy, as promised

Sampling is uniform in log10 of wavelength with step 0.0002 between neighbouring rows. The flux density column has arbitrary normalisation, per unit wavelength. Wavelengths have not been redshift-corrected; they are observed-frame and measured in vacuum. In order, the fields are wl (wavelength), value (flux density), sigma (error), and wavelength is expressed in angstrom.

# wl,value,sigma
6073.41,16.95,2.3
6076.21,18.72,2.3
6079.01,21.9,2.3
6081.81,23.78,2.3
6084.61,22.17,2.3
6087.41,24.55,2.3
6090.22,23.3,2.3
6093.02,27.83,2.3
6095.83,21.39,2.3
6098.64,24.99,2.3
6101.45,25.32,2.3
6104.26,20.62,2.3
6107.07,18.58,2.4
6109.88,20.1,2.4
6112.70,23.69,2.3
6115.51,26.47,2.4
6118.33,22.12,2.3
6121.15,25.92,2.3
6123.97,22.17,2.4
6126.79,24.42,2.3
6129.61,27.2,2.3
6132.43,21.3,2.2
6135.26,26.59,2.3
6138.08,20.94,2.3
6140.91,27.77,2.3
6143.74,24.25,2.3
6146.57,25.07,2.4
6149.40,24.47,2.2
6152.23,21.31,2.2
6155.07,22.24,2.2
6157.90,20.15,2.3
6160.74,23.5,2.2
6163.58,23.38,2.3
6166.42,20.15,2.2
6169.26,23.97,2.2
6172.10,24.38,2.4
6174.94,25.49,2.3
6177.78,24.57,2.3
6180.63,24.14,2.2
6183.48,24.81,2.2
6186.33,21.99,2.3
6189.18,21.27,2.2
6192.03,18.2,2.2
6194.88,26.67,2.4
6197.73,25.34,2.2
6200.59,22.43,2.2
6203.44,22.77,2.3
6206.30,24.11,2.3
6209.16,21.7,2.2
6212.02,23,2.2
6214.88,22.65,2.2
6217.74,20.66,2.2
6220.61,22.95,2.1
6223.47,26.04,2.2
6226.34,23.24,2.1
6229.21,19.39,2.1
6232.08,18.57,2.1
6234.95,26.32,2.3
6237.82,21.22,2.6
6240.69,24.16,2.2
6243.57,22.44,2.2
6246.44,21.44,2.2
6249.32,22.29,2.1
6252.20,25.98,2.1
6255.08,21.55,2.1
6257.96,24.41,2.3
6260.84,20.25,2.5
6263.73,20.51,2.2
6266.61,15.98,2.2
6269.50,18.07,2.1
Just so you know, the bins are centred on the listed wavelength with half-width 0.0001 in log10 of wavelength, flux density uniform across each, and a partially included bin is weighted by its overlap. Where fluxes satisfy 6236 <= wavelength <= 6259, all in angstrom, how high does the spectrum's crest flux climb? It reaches 25.98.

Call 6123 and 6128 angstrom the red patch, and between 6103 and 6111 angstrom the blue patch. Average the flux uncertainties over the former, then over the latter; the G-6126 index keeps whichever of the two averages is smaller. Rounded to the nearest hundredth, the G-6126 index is 2.35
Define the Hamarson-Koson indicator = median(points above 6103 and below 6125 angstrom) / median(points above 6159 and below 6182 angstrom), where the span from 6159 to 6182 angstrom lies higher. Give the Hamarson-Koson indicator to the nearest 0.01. 0.92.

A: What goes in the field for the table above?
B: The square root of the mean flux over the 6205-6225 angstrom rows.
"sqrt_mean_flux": 4.797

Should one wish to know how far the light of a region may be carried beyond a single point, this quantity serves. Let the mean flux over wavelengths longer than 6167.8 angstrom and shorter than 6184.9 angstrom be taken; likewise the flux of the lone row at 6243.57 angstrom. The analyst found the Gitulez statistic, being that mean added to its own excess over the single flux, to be 26.7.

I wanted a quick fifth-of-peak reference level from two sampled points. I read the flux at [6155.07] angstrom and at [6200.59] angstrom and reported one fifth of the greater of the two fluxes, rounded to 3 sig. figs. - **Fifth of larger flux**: 4.49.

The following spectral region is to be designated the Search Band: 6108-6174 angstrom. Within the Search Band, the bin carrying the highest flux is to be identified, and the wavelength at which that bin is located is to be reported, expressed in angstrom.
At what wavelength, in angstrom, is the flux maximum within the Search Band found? 6140.91 angstrom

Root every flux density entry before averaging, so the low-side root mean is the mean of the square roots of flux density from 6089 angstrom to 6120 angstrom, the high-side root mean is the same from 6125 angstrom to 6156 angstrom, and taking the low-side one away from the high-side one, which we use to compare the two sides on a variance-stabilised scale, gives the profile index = 0.11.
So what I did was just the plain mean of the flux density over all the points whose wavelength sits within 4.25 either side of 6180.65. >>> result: 24.5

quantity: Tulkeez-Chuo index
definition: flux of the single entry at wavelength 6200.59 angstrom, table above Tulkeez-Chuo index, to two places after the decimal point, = 22.43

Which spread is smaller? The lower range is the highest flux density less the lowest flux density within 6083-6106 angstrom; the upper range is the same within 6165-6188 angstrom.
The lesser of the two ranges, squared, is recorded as 29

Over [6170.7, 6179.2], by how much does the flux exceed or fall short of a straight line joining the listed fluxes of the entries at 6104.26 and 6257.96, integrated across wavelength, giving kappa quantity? 20.9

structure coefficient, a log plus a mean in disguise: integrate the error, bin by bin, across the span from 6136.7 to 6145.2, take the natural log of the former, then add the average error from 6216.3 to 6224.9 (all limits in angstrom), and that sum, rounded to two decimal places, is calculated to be 5.14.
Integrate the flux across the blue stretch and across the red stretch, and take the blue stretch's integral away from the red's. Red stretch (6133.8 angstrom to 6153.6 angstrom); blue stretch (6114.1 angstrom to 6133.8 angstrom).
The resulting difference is 4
